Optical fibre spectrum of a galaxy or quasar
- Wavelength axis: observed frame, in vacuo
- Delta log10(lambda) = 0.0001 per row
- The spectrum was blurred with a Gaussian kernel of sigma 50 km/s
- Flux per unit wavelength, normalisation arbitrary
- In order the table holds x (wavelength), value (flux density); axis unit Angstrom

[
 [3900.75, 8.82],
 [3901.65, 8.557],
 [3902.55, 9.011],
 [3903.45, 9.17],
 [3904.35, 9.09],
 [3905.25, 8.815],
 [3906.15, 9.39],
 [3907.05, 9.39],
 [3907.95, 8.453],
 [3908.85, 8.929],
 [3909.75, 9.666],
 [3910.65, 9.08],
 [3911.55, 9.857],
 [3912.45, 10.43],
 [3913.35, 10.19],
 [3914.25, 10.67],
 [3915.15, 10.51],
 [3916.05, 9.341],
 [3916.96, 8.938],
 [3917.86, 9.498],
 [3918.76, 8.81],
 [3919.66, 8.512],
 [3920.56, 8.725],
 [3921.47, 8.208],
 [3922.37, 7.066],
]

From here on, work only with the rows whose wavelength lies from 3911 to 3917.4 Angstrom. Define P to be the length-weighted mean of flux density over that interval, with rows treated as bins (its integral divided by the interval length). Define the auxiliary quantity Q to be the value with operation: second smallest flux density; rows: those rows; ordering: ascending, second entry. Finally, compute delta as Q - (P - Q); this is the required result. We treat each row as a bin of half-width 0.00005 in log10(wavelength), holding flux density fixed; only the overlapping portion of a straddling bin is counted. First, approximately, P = 9.98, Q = 9.341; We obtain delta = 8.71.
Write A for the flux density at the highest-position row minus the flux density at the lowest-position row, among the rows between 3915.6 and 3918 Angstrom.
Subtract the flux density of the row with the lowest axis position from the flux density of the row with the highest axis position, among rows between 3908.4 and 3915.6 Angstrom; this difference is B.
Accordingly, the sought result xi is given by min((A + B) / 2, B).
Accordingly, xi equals 0.9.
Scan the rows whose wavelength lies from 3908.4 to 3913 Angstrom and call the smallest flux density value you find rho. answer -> 8.929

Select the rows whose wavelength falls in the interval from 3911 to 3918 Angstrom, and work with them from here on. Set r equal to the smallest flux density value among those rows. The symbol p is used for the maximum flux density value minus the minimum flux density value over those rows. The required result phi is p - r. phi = -7.2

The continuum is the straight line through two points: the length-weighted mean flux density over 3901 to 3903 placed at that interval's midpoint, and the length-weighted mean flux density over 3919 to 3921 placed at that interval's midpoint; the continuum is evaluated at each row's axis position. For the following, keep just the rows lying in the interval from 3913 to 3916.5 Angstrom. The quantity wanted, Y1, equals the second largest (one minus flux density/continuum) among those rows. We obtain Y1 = -0.171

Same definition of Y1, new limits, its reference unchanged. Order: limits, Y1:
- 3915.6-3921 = -0.008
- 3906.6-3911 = -0.023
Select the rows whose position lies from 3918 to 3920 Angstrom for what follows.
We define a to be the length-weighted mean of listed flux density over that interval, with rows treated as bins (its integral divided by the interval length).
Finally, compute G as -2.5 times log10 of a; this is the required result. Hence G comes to -2.36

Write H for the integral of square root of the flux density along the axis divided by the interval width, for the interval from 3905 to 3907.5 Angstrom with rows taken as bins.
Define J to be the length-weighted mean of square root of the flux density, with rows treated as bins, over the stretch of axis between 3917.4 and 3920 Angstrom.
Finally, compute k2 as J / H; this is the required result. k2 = 0.99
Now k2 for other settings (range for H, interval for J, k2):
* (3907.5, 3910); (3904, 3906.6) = 1.01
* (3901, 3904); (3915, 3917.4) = 1.03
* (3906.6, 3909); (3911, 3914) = 1.07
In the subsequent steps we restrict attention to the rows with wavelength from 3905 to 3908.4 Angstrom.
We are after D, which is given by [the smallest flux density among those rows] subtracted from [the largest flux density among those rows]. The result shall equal 0.9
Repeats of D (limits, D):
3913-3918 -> 1.7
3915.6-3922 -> 1.3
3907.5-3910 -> 1.2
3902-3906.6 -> 0.6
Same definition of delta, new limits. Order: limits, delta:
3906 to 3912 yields 8.61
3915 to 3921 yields 8.32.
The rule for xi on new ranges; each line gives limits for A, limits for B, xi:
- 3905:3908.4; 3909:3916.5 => -0.3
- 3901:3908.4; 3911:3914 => 0.1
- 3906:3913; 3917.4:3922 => -1.3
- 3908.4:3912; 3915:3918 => -1.0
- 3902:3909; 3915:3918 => -1.0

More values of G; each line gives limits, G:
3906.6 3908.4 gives -2.38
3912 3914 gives -2.54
